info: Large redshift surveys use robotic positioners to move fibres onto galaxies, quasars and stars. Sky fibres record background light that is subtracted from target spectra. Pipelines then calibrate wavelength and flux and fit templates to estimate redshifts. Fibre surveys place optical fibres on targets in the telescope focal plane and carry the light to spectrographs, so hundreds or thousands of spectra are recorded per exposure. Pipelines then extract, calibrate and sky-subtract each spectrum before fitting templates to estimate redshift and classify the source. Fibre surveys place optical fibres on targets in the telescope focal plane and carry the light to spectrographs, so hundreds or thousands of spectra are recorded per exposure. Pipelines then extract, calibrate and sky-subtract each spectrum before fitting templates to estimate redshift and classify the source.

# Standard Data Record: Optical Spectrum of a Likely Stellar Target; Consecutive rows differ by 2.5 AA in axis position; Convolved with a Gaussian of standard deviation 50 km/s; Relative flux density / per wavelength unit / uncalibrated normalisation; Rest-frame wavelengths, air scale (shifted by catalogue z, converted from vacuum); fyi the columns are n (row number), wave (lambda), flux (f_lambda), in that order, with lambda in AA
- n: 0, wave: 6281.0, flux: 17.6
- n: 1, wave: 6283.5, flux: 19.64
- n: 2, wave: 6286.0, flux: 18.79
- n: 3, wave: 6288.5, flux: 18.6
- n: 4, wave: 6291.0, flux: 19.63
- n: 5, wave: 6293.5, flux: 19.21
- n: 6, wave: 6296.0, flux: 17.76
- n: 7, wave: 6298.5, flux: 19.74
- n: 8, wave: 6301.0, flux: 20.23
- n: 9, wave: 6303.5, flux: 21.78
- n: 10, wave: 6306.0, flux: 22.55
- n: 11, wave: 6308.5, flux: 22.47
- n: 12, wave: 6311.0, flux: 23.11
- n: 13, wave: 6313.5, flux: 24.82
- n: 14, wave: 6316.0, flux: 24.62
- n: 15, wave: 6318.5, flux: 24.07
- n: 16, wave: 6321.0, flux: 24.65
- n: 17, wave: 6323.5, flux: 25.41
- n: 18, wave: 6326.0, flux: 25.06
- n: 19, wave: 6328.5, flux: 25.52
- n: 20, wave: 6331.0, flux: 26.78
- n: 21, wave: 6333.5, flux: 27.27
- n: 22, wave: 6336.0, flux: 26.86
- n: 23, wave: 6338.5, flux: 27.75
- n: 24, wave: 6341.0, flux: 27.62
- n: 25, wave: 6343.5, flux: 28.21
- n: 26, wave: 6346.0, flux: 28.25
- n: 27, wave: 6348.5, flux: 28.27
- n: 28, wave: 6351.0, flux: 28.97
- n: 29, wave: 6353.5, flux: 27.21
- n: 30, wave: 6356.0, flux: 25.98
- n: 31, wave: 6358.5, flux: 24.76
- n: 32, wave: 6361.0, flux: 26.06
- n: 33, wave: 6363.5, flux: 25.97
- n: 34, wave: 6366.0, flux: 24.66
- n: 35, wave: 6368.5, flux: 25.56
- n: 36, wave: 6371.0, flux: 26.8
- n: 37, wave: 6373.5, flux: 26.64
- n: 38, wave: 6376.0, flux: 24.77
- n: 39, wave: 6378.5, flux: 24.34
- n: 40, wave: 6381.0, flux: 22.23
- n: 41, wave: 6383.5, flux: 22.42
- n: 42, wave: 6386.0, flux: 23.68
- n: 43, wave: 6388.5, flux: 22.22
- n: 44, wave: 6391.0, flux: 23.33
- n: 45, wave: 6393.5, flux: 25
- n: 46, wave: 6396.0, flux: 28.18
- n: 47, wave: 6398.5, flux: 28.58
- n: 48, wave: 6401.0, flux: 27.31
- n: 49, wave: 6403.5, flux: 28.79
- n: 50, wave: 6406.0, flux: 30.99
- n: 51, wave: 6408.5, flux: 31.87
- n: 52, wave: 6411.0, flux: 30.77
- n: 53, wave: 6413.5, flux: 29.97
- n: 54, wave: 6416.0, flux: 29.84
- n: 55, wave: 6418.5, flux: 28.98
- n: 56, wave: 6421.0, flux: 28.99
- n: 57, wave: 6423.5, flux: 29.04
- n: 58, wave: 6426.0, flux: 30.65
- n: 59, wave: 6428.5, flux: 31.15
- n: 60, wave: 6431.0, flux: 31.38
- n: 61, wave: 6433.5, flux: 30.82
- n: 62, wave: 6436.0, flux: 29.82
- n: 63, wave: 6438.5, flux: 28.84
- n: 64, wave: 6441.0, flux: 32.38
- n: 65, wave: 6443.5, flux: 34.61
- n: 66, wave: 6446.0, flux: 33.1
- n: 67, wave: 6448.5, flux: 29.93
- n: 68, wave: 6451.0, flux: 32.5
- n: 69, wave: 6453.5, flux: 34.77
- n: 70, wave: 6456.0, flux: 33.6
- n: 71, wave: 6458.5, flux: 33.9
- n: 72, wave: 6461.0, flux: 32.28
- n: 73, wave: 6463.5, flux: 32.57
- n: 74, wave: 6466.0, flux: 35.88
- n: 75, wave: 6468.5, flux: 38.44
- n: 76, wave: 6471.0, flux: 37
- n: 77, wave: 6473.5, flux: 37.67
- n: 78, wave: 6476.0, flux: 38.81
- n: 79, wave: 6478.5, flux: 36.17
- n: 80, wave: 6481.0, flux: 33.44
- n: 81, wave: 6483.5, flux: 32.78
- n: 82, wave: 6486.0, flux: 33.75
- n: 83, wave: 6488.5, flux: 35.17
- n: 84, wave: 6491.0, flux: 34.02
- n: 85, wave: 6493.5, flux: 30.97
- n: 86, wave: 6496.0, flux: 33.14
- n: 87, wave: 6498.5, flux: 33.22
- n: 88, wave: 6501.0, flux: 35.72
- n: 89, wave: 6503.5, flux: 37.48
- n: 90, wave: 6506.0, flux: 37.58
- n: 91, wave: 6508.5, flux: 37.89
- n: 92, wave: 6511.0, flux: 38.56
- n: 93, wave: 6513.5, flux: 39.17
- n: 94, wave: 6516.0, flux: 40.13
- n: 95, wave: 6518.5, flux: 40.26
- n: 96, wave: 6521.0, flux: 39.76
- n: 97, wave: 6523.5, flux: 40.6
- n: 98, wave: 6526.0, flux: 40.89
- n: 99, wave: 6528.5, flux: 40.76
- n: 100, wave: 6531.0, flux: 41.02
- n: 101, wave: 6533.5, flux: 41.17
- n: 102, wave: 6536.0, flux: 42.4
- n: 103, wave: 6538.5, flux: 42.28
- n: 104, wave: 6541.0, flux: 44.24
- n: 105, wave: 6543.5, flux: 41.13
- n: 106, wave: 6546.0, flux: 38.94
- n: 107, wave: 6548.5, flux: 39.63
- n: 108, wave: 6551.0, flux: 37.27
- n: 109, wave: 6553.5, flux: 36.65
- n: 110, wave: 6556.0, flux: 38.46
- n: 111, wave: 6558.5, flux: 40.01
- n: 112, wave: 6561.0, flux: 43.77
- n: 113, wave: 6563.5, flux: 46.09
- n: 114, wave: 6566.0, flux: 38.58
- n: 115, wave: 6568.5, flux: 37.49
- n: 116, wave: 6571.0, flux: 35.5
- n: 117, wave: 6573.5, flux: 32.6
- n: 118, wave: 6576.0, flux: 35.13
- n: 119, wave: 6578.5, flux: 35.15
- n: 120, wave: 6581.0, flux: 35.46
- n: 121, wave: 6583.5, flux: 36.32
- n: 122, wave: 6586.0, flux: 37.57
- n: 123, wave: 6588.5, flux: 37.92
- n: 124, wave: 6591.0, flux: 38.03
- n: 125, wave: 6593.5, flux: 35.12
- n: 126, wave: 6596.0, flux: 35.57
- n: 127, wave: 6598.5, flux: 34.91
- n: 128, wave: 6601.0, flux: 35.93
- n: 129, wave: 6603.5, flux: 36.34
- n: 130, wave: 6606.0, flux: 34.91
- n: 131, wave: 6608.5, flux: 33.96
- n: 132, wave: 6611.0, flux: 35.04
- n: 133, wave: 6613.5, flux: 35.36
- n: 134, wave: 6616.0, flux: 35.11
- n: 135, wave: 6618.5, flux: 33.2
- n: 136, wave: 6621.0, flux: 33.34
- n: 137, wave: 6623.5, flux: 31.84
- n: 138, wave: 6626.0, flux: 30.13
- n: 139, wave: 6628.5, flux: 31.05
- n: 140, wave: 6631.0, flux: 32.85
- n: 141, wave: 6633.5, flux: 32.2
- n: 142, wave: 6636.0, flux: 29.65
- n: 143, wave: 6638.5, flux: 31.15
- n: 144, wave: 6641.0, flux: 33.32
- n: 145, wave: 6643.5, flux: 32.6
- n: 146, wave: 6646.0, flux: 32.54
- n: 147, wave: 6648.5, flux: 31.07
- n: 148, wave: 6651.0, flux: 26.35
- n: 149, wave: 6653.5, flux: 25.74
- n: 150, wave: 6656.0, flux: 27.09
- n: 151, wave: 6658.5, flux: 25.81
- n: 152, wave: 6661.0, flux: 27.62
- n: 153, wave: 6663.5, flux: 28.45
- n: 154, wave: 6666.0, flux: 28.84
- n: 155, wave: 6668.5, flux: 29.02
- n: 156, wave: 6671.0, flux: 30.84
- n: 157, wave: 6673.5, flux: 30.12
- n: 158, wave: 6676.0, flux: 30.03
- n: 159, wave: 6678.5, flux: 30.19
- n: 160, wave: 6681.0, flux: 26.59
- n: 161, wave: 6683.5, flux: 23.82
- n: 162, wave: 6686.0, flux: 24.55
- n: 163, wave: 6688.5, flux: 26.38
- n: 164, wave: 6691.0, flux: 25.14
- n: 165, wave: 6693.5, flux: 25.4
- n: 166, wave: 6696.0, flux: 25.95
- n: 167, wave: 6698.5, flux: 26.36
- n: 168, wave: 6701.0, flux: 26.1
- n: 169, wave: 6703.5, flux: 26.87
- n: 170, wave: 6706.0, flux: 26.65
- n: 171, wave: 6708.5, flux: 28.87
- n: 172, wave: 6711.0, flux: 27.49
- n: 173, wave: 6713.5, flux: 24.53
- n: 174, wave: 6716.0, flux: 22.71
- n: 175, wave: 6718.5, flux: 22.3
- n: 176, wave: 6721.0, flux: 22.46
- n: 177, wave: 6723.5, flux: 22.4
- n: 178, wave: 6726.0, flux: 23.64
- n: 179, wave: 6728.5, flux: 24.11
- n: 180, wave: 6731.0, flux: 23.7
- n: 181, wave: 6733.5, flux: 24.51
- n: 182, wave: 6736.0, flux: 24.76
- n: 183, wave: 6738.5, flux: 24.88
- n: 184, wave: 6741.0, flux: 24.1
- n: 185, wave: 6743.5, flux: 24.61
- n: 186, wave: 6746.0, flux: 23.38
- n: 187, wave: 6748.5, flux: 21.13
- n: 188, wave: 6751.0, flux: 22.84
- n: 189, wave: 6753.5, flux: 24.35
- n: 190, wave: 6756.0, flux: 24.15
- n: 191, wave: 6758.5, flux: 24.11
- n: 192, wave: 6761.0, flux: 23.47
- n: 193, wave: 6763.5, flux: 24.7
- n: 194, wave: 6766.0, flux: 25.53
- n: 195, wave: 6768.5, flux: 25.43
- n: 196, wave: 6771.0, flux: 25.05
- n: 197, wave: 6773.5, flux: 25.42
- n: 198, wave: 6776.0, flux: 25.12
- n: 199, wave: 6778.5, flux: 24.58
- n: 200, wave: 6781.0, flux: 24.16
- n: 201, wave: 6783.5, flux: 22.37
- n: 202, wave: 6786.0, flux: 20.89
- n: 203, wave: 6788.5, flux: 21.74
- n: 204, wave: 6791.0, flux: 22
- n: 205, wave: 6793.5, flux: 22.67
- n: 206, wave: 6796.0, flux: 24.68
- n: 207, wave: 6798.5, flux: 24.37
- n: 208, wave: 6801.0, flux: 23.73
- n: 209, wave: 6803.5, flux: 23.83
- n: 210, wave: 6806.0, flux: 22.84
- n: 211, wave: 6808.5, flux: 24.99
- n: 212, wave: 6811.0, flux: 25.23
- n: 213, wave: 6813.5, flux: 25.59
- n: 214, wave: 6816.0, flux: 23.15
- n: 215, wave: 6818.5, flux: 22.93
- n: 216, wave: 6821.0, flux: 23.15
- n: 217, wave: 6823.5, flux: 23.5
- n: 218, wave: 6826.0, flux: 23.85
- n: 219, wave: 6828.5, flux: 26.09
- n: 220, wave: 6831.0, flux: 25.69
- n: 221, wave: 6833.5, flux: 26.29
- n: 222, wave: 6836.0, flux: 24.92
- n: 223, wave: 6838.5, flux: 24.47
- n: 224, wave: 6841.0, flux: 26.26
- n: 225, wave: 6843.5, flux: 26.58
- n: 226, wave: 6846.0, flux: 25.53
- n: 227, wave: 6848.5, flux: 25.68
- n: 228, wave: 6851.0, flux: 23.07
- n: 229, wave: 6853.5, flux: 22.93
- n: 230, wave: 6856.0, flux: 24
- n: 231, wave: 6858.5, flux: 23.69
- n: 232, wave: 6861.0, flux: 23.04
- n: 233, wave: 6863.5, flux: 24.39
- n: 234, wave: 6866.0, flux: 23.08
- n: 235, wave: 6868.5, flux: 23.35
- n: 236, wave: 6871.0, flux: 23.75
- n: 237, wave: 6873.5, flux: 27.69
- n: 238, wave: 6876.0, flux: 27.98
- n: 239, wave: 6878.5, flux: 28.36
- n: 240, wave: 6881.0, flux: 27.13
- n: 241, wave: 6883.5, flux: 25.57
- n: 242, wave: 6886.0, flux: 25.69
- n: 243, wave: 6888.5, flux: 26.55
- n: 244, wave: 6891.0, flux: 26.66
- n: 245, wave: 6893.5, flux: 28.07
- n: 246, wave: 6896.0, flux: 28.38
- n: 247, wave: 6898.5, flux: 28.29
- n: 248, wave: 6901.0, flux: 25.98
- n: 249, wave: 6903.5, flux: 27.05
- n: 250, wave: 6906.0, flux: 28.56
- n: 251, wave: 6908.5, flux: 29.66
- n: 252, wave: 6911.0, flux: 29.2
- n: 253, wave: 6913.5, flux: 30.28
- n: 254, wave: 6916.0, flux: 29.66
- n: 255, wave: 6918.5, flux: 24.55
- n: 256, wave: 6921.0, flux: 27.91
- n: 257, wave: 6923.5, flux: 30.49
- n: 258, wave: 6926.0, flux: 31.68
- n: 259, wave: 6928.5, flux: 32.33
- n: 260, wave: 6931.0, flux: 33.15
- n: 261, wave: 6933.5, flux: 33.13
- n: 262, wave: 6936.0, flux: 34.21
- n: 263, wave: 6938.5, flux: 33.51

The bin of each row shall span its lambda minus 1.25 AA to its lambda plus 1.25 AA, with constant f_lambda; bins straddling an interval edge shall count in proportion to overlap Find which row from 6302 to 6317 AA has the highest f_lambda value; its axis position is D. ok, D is 6313.5 AA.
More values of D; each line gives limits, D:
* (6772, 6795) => 6773.5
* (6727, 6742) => 6738.5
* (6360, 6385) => 6371.0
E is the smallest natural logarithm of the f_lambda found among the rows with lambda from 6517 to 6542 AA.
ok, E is 3.68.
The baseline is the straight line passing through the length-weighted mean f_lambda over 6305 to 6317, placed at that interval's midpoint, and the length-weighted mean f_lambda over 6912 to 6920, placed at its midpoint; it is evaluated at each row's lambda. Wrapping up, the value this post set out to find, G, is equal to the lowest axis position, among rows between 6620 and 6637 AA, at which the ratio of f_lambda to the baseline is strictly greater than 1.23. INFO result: 6621.0 AA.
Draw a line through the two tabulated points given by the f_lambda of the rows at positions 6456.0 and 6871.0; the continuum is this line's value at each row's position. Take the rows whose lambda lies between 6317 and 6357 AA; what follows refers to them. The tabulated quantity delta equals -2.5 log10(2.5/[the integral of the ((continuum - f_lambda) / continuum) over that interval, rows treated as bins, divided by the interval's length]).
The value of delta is -2.43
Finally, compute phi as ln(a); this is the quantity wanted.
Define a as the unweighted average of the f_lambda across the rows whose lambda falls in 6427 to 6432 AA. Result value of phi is 3.44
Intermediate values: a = 31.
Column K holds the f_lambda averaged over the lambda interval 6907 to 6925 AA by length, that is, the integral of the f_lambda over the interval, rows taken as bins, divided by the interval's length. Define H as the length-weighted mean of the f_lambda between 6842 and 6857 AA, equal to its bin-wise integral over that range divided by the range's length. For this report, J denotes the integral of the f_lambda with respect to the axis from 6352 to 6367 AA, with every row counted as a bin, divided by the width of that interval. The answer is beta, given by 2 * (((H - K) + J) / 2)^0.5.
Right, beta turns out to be 6.6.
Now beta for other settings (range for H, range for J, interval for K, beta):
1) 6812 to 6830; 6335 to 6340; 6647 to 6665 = 6.9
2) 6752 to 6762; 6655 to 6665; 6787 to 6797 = 7.6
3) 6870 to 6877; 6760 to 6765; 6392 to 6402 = 6.9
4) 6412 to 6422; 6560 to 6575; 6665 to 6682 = 8.8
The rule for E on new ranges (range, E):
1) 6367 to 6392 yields 3.10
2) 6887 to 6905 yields 3.26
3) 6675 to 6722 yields 3.10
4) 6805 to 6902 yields 3.13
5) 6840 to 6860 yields 3.13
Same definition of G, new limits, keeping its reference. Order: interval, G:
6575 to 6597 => 6576.0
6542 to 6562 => 6543.5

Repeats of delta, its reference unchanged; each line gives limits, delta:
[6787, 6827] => -3.96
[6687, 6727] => -3.63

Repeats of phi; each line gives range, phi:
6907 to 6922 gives 3.35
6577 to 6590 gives 3.60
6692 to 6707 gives 3.27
